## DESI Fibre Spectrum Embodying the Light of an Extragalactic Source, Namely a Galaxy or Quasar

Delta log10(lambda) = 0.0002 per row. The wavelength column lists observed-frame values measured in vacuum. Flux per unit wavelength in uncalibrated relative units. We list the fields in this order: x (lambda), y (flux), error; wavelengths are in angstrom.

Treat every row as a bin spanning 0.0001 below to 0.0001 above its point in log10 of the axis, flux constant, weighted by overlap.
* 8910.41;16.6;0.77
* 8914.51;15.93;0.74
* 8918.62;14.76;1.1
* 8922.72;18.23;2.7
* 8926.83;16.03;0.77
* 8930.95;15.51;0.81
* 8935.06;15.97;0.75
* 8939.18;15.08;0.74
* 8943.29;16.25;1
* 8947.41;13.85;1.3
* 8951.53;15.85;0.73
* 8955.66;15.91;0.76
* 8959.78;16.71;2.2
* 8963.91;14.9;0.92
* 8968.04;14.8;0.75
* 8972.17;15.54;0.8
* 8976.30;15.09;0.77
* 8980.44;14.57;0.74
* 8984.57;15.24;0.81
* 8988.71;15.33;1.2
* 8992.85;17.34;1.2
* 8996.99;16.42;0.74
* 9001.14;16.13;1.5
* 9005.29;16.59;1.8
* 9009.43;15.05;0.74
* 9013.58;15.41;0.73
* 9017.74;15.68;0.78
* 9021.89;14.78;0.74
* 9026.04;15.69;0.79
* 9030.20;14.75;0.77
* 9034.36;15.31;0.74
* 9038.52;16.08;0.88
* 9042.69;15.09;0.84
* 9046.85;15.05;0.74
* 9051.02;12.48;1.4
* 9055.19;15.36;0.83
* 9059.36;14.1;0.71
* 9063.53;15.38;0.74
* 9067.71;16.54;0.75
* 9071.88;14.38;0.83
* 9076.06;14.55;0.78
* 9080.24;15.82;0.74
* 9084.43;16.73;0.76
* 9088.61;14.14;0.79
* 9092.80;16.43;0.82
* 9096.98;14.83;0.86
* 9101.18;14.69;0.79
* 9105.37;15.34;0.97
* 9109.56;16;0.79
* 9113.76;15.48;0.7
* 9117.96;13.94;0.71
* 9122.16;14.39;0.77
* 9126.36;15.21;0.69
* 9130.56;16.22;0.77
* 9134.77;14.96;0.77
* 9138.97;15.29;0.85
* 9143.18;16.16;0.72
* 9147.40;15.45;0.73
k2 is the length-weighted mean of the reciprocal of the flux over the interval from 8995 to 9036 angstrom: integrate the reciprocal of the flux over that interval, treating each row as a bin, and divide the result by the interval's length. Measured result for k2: 0.0643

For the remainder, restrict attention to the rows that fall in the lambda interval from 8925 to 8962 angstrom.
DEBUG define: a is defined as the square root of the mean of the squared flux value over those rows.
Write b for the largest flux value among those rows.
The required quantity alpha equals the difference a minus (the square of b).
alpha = -264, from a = 15.7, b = 16.71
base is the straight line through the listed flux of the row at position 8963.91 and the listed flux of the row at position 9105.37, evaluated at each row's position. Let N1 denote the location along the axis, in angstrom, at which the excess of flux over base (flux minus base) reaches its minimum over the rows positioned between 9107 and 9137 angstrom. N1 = 9117.96 angstrom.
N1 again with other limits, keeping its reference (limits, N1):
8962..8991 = 8980.44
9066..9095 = 9088.61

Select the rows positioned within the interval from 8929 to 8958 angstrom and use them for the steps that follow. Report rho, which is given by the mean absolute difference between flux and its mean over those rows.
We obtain 0.58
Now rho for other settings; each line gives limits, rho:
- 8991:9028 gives 0.64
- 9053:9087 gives 0.76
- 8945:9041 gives 0.63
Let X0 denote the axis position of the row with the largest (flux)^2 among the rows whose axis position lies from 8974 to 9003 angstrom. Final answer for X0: 8992.85 angstrom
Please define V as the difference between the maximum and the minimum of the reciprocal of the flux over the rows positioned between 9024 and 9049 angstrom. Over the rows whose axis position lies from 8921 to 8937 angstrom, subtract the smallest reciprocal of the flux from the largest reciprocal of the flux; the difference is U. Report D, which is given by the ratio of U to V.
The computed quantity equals 1.7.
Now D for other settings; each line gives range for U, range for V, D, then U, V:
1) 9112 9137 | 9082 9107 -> 0.9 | 0.010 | 0.011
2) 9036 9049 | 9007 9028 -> 1.1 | 0.004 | 0.004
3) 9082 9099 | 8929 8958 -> 1.0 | 0.011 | 0.011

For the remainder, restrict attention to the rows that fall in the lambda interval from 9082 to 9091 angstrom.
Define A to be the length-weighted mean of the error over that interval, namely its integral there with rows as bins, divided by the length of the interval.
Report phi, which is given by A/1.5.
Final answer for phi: 0.52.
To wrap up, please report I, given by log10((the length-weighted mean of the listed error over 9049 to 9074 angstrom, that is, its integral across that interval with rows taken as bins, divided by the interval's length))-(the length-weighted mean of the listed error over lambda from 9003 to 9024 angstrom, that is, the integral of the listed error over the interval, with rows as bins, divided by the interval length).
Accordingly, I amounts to -1.0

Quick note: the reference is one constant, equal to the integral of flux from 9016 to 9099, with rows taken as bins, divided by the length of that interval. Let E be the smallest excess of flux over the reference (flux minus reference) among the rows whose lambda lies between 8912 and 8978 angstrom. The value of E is -1.3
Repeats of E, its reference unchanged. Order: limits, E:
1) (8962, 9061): -2.7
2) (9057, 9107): -1.1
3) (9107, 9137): -1.2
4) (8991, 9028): -0.4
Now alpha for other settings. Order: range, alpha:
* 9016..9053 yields -244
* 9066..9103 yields -265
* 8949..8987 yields -264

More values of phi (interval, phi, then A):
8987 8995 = 0.80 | 1.2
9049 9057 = 0.75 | 1.1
